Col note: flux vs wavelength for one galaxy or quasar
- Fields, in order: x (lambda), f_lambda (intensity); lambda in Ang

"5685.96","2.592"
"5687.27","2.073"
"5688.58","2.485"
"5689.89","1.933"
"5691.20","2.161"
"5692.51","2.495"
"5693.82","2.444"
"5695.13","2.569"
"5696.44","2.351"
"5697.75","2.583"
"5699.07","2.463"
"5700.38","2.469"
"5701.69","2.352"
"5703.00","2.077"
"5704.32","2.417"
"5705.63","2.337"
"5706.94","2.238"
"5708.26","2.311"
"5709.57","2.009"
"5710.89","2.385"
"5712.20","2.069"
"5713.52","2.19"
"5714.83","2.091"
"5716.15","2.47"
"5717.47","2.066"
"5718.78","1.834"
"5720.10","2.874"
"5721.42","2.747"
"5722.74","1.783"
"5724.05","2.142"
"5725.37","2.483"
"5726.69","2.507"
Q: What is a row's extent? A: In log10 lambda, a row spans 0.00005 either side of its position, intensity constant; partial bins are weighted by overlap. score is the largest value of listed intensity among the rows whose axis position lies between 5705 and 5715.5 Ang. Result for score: 2.385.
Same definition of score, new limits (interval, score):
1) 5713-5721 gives 2.874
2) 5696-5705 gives 2.583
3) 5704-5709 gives 2.417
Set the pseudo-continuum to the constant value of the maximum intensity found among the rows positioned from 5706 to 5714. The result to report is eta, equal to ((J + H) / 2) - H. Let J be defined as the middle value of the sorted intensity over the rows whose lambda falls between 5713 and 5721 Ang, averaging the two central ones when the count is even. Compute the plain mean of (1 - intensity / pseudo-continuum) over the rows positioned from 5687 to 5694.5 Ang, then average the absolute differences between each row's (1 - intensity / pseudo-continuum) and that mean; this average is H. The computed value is 1.03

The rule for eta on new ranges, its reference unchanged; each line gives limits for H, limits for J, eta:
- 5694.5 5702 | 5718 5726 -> 1.14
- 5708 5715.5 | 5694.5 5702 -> 1.21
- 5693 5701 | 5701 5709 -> 1.15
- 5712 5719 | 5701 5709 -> 1.13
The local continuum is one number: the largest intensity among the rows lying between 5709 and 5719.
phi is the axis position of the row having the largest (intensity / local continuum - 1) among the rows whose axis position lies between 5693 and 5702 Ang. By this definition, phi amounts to 5697.75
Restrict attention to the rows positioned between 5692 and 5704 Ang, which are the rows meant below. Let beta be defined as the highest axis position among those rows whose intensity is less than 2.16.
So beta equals 5703.00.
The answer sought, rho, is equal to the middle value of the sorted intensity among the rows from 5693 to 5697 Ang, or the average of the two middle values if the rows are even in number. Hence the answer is 2.44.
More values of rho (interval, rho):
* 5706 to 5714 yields 2.21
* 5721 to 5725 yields 2.14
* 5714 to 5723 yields 2.09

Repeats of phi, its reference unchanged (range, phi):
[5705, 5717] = 5716.15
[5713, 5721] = 5720.10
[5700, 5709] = 5700.38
